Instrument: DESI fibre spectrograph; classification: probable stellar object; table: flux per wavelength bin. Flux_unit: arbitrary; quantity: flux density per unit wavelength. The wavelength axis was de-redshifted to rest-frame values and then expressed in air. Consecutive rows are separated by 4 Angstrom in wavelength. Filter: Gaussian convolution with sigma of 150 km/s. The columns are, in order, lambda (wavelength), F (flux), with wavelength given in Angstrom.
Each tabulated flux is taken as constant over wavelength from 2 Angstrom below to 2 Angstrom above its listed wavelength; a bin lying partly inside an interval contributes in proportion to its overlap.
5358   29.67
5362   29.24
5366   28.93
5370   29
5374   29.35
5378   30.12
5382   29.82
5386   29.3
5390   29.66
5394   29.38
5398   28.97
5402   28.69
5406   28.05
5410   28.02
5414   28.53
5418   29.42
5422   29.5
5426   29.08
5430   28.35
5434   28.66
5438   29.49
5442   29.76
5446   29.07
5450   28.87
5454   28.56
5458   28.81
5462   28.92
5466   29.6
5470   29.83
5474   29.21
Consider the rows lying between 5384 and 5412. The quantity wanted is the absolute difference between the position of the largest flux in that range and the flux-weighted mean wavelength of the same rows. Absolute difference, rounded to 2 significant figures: 7.8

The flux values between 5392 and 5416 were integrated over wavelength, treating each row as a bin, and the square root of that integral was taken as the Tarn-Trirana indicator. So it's 26.2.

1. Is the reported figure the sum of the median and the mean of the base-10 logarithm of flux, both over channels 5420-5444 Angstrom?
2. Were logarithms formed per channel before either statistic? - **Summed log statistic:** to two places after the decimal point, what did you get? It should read 2.93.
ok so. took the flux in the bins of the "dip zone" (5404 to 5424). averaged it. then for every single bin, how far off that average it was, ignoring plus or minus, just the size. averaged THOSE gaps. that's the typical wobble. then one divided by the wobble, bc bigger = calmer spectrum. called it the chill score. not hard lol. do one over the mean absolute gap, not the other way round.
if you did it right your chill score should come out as 1.65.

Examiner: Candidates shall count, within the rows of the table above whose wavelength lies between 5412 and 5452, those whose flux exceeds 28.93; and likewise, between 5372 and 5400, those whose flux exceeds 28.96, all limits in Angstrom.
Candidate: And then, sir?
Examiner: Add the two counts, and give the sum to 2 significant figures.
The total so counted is 13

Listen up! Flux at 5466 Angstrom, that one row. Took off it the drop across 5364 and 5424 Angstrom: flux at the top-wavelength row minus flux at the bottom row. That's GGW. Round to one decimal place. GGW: 29.0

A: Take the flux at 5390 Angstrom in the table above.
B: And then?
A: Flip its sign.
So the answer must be -29.7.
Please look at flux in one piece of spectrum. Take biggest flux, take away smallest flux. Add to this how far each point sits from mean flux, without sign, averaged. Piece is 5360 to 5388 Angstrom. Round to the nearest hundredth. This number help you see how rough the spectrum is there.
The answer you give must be 1.52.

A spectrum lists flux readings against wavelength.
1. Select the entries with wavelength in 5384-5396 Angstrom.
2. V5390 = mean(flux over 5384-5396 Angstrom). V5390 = 29.45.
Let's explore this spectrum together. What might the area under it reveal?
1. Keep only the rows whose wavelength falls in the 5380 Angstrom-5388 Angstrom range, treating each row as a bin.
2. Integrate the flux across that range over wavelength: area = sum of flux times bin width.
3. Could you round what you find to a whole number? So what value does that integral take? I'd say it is 236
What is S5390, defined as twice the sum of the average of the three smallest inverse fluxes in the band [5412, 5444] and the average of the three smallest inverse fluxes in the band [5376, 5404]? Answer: 0.135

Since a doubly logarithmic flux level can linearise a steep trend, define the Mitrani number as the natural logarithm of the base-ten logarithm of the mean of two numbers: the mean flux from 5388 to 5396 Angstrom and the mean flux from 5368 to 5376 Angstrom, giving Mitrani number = 0.384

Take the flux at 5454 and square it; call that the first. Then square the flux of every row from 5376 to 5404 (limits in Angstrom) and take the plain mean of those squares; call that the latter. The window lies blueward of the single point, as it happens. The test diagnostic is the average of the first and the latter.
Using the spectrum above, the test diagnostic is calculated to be 841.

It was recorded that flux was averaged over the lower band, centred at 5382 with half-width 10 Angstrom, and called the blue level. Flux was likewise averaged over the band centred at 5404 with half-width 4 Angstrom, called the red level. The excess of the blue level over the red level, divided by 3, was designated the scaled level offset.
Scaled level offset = 0.43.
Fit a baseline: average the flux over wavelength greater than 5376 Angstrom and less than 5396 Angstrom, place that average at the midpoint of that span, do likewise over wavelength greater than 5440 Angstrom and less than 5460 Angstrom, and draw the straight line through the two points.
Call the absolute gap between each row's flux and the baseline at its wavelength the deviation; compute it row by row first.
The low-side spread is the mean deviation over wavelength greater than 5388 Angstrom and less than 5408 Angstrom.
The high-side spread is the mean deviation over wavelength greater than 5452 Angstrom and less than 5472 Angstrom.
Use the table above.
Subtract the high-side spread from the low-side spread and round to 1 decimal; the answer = 0.1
